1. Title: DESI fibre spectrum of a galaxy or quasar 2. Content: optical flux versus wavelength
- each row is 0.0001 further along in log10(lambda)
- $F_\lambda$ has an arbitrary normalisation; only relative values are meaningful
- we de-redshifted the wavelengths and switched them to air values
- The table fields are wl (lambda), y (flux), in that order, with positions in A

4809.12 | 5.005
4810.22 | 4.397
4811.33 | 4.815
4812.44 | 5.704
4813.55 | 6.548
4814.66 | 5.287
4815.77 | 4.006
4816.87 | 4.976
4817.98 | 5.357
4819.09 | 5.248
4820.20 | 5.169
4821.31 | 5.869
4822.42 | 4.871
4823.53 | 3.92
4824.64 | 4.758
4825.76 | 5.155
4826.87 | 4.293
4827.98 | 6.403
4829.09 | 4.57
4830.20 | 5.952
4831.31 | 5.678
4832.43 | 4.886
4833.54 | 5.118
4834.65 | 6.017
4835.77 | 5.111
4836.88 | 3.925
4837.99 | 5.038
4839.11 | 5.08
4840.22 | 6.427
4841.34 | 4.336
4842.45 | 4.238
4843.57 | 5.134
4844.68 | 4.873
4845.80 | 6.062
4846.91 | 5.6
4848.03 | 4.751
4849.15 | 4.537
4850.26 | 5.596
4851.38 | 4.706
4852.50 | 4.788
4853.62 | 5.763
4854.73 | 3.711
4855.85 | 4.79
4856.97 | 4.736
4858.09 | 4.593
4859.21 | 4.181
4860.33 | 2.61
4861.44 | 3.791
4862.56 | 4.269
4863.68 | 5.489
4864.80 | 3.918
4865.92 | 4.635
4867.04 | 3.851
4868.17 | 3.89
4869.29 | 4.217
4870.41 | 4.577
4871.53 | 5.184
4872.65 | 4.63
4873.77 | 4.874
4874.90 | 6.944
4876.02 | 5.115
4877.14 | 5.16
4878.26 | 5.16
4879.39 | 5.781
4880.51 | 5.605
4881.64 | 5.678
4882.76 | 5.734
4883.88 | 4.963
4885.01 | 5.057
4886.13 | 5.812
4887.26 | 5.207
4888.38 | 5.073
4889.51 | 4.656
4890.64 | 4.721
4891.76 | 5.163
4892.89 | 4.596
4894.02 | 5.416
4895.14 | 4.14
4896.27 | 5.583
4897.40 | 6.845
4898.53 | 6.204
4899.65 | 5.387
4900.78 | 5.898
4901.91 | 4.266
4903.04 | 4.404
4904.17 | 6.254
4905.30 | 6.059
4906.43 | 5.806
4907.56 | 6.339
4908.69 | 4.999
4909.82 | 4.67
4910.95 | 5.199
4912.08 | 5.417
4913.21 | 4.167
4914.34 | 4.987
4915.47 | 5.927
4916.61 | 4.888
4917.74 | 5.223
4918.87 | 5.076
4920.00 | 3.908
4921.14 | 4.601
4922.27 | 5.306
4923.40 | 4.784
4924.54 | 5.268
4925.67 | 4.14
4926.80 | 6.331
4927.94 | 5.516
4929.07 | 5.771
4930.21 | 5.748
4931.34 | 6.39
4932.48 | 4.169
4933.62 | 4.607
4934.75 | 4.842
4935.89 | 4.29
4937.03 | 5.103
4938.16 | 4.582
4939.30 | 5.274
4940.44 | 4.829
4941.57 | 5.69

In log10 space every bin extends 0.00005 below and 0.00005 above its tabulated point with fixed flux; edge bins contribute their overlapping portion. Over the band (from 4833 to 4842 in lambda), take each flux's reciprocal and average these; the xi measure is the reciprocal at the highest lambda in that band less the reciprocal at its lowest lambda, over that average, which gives 0.2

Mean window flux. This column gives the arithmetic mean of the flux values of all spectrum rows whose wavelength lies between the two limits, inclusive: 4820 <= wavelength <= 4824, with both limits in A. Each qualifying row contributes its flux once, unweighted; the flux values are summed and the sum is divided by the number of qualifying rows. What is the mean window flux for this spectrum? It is 4.96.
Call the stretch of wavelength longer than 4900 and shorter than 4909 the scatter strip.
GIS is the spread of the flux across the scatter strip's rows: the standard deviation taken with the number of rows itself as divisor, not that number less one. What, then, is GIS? 0.78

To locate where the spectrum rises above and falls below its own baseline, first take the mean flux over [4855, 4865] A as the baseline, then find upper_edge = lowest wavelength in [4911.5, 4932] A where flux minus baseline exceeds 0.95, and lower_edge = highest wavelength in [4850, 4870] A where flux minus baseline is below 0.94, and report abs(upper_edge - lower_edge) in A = 42.8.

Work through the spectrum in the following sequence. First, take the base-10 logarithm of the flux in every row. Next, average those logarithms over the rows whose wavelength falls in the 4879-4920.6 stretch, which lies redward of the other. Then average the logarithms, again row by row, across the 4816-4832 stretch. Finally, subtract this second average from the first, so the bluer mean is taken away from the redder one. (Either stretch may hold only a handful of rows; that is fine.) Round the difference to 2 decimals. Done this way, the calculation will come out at 0.01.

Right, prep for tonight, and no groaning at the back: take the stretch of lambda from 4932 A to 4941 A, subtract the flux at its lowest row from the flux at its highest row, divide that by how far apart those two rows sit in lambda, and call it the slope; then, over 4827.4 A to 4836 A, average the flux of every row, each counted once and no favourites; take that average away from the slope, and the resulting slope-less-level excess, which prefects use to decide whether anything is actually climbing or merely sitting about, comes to -5.4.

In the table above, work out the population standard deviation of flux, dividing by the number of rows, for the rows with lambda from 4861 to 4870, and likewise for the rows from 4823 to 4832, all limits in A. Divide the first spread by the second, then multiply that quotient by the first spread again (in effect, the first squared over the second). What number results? 0.4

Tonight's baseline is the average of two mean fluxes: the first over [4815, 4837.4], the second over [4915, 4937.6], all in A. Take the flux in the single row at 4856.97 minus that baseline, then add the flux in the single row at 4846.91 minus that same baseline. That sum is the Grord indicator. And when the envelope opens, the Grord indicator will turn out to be 0.2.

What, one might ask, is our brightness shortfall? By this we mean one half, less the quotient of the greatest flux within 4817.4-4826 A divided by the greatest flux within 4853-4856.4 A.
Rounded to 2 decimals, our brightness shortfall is -0.52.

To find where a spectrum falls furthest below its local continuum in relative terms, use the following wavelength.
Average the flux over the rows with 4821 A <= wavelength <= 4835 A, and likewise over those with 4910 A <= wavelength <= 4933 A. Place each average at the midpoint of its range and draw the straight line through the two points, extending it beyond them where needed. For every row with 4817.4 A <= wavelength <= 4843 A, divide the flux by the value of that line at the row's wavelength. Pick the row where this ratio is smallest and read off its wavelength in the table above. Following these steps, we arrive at 4823.53 A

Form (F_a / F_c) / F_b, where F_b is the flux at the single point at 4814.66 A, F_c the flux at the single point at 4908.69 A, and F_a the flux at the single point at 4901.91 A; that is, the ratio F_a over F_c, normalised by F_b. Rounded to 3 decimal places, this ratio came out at 0.161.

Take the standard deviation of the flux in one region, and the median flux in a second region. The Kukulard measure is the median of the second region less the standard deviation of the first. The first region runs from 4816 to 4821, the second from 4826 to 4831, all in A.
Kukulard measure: 5.1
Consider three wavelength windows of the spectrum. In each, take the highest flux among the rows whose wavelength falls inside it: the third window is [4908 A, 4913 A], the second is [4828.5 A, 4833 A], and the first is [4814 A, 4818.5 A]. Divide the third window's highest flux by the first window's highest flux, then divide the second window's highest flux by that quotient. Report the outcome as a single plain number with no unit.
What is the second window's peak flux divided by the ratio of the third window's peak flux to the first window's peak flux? 5.9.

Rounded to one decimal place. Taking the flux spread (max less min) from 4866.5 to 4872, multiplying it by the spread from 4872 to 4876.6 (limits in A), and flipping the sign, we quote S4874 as -3.1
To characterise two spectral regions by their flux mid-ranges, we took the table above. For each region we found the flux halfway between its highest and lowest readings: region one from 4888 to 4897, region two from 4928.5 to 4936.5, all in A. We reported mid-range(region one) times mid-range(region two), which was 25.7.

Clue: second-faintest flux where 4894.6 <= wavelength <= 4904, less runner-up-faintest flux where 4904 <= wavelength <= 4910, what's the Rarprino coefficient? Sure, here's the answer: -0.7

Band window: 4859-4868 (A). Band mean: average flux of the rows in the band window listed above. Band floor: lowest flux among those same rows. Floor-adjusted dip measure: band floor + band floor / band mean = 3.2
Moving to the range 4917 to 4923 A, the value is 4.7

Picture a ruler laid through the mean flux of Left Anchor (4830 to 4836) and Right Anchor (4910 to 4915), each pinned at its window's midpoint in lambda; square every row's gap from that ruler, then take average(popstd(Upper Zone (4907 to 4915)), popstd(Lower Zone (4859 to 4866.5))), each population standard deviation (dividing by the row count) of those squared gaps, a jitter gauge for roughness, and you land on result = 1.4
